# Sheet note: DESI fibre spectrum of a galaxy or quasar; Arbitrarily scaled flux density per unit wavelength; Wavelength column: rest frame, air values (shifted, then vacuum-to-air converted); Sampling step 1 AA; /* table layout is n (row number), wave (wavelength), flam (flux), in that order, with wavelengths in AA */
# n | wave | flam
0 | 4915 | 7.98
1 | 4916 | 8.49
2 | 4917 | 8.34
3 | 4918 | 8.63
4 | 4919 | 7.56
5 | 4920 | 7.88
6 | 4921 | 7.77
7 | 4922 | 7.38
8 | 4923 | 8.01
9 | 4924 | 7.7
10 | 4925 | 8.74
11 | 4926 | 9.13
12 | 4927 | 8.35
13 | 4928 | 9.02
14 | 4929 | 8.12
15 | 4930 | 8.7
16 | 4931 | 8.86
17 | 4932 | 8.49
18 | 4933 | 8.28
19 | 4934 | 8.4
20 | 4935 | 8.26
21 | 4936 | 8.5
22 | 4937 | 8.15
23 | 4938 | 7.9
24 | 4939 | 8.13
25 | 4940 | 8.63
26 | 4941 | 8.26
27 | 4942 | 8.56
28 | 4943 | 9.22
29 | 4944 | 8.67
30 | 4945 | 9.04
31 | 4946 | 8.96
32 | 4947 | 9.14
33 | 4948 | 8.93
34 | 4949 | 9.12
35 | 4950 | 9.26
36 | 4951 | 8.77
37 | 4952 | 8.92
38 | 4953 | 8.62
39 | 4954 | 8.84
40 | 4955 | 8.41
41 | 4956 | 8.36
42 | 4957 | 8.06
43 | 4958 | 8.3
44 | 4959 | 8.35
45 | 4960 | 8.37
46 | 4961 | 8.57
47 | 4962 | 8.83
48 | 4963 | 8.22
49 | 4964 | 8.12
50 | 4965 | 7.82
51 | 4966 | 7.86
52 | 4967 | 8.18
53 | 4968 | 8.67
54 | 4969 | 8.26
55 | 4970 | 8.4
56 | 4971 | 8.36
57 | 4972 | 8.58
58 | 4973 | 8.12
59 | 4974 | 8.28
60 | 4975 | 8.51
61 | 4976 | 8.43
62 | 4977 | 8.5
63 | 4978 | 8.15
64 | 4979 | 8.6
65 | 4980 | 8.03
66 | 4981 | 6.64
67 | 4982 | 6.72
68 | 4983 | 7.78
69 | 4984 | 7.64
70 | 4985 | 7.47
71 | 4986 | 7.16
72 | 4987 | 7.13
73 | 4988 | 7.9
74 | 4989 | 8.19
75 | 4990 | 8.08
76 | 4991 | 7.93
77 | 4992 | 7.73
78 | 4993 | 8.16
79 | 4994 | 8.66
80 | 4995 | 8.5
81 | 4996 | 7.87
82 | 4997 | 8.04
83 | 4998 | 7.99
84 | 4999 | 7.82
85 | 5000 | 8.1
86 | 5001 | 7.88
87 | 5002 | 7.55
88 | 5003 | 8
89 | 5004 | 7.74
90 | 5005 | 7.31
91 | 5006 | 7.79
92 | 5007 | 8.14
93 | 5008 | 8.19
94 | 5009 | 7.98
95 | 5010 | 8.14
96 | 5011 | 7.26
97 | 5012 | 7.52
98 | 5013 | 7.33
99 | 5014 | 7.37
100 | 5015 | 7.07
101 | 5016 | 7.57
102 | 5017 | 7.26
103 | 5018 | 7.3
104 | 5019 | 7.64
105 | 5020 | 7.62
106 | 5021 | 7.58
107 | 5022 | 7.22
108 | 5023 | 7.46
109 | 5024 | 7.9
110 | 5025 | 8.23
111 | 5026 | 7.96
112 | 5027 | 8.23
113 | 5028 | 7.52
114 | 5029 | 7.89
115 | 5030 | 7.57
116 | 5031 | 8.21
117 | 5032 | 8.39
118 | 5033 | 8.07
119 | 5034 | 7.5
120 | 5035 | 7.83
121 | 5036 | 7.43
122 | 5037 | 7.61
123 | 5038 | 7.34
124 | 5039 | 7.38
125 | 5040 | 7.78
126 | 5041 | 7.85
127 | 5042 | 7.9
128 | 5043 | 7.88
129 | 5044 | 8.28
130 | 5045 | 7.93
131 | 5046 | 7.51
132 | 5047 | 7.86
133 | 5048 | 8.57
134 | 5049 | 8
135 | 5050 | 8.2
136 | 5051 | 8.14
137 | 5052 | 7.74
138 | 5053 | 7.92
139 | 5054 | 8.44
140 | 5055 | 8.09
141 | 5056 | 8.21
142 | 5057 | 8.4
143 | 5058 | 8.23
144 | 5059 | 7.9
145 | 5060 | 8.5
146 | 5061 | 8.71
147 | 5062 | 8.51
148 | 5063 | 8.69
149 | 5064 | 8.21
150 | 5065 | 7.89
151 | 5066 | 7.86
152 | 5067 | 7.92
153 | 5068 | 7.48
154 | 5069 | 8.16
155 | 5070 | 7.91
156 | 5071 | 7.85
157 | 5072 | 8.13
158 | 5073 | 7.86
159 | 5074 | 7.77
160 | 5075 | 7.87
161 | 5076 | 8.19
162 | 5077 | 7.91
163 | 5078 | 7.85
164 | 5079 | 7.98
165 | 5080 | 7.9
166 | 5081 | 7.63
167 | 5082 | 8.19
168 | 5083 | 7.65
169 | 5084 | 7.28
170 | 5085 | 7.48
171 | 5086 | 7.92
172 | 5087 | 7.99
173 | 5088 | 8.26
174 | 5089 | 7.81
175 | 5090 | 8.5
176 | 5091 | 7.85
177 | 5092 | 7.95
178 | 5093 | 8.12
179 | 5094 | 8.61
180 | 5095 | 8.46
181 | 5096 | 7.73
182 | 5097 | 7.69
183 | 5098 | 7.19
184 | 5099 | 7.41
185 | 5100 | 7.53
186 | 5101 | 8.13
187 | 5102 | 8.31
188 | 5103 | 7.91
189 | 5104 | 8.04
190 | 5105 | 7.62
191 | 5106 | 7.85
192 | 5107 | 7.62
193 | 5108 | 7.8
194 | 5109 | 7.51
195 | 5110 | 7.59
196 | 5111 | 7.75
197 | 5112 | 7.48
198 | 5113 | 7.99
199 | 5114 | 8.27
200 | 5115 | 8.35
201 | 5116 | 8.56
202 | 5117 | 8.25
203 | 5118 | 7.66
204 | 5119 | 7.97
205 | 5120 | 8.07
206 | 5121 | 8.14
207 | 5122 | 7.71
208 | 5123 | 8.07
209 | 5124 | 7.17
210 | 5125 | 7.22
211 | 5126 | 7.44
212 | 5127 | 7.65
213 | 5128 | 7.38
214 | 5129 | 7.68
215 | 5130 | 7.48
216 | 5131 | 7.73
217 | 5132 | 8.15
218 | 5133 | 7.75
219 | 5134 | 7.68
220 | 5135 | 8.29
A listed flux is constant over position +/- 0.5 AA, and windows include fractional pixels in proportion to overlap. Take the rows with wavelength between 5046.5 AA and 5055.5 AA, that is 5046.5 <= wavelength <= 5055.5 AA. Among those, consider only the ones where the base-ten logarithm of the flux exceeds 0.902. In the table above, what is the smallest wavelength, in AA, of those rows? 5048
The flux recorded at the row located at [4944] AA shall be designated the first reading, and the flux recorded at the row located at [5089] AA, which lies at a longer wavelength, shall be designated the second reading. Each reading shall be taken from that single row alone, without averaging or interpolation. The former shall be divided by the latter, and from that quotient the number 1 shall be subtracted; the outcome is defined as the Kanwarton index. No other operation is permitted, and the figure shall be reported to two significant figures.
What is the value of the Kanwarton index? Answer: 0.11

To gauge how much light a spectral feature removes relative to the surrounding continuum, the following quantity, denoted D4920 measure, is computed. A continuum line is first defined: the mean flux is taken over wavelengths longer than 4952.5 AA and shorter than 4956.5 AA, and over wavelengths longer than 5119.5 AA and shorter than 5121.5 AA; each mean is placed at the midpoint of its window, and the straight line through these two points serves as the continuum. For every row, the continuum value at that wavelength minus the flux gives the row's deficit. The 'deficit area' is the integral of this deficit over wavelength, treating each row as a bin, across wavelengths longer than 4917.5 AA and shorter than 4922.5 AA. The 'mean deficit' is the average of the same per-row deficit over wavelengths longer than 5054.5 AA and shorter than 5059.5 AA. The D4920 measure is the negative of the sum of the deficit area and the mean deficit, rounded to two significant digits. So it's -4.1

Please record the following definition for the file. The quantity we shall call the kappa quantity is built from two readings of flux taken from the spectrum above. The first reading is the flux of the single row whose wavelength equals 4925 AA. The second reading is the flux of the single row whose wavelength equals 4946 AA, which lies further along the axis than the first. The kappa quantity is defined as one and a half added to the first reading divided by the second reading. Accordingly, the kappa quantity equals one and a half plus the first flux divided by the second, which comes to 2.48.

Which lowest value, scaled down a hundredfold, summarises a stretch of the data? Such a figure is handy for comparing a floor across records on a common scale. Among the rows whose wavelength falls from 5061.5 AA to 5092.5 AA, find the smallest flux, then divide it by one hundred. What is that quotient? 0.0728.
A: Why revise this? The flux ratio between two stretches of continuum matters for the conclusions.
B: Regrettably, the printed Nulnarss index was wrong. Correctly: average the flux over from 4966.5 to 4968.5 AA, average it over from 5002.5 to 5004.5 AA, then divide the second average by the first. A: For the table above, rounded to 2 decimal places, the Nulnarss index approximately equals 0.93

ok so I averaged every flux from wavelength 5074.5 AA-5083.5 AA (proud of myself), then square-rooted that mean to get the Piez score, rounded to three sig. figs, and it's 2.81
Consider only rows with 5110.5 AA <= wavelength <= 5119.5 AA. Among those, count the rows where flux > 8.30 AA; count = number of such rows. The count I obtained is 2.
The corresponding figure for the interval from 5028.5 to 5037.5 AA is 1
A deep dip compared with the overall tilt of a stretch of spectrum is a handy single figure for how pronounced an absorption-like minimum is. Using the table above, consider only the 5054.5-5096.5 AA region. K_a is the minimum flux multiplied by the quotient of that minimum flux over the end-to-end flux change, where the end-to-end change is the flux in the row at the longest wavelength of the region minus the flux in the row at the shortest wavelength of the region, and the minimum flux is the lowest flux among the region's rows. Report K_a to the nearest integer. -147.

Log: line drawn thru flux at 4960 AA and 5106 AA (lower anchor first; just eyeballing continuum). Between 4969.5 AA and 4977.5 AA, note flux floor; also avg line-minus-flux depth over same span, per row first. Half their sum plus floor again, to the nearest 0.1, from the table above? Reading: 12.1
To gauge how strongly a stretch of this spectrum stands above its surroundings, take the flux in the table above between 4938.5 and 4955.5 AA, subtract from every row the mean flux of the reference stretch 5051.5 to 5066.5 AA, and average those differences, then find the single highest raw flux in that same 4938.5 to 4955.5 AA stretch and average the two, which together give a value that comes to 4.92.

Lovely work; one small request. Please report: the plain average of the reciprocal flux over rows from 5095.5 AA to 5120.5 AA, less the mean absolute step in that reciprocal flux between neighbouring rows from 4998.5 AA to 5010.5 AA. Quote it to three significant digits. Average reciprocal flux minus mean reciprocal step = 0.123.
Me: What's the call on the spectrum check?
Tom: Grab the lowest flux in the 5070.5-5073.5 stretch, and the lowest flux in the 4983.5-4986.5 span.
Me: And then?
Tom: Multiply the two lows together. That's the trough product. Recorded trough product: 56.2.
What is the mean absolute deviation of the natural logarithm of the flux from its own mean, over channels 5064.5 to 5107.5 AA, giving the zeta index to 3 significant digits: 0.0284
